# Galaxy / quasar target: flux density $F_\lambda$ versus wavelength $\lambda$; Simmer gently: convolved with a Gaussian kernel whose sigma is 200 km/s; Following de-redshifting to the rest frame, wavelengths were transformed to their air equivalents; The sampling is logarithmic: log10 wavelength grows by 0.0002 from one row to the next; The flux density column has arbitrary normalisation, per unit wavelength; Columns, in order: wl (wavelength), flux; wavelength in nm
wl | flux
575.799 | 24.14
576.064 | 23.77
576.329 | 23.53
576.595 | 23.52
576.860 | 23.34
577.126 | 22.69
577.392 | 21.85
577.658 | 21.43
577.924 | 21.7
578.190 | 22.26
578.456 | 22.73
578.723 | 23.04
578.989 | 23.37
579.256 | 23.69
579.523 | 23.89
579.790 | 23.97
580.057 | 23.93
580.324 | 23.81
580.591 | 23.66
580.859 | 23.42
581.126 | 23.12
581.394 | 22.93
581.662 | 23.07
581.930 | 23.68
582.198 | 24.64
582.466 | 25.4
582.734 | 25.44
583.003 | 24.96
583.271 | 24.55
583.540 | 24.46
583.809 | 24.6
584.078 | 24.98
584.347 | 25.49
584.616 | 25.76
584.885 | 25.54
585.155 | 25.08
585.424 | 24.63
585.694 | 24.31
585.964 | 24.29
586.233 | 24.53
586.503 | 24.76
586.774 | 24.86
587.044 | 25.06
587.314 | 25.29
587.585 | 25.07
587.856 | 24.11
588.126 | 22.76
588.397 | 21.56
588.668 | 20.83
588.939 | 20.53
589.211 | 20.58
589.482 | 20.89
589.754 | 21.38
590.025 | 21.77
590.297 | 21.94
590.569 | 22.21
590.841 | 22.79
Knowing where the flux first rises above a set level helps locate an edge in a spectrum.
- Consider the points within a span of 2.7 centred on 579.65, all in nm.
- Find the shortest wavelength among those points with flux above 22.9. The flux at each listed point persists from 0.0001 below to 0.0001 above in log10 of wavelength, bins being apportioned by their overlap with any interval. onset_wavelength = 578.723 nm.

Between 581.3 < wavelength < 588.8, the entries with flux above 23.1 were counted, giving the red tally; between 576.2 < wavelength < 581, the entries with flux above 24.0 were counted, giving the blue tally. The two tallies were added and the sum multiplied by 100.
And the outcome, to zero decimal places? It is 2300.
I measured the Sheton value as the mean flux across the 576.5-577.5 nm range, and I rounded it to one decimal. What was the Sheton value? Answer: 22.9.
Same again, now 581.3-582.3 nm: 23.6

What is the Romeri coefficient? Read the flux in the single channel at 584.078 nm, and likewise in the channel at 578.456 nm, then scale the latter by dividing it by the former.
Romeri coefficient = 0.91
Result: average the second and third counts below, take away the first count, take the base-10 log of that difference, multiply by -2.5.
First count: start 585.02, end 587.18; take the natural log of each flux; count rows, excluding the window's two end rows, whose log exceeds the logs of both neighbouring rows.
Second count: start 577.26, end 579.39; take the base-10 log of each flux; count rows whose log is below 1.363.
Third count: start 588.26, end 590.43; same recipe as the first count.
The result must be -1.2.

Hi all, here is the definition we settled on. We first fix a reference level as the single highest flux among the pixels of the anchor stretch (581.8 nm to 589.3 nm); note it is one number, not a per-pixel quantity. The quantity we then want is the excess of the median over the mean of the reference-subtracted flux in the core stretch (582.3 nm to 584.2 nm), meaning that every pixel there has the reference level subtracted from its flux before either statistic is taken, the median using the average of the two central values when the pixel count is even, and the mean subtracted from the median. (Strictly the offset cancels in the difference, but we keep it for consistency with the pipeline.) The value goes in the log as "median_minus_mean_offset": 0.05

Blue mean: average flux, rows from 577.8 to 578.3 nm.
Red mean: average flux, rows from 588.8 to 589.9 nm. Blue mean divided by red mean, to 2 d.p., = 1.05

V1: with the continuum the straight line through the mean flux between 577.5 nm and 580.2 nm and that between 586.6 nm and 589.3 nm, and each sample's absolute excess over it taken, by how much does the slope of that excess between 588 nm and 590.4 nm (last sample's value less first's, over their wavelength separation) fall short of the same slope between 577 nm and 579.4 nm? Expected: -0.20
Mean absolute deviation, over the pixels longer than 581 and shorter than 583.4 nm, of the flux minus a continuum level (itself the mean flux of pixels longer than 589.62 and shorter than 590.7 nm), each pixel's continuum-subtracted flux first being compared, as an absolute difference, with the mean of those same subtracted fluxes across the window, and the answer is 0.89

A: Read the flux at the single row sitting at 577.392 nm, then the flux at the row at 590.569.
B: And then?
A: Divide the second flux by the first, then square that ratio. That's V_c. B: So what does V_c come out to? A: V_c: 1.03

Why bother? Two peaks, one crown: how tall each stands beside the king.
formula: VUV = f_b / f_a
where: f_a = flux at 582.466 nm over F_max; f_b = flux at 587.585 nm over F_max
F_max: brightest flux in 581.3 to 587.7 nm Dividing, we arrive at 0.99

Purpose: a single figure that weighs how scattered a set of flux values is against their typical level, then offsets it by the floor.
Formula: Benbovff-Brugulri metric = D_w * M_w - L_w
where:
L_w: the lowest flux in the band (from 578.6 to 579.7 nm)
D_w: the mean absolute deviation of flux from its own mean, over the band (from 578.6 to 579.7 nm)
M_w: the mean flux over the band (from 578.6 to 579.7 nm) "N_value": -16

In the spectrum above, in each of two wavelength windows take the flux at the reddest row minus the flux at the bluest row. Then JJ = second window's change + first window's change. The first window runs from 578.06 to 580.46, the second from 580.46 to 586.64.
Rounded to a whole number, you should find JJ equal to 3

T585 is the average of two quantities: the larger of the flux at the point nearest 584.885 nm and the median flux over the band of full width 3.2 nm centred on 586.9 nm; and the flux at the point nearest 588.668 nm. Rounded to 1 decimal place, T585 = 23.2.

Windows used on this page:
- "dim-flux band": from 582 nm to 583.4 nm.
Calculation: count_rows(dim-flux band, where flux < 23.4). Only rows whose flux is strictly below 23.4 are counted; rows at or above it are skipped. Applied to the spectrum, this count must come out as 0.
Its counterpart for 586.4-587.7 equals 0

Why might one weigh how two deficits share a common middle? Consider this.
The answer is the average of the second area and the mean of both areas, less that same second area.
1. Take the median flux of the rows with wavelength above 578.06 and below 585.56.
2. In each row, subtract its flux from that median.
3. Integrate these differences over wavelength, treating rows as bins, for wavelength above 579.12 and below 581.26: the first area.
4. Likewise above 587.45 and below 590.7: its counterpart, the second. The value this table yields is -1.5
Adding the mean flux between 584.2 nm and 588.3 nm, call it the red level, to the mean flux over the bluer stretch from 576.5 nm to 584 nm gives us 48.3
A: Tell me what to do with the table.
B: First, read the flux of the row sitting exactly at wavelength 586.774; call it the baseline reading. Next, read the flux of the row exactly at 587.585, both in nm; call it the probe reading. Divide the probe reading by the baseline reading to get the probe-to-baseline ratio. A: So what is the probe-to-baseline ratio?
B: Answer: 1.01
